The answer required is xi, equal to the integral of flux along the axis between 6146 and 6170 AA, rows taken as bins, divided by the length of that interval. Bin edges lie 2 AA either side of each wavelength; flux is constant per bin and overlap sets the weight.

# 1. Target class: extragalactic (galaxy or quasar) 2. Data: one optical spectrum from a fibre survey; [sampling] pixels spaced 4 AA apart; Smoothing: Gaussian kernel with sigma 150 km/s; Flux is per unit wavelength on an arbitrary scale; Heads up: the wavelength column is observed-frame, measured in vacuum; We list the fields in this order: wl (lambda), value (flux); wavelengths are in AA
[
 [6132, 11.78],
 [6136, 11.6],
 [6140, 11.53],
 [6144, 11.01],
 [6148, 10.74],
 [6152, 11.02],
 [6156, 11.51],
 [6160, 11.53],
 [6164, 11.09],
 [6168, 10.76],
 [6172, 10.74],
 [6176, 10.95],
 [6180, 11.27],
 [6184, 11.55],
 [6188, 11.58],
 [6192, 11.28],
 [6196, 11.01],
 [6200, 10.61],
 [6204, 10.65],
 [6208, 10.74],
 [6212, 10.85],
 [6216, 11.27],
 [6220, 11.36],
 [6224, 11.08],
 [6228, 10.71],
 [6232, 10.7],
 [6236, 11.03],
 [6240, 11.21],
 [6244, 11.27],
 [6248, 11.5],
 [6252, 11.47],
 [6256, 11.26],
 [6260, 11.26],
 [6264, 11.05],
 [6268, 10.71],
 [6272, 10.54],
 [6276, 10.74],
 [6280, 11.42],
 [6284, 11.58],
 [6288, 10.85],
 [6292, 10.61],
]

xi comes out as 11.1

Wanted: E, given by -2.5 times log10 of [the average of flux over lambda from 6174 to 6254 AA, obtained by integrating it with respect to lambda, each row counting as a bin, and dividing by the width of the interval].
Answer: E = -2.61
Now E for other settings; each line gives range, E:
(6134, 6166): -2.63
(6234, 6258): -2.63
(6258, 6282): -2.60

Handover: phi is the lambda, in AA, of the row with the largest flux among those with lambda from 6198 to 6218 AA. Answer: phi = 6216 AA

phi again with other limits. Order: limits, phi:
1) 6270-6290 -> 6284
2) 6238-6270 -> 6248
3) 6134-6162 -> 6136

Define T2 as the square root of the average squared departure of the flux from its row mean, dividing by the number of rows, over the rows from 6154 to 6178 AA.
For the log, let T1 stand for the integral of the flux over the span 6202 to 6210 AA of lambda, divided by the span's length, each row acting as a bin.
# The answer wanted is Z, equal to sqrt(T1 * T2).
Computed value 1.85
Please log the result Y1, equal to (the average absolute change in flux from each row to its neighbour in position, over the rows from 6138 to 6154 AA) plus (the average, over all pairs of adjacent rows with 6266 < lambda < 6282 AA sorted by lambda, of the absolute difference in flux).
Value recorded 0.71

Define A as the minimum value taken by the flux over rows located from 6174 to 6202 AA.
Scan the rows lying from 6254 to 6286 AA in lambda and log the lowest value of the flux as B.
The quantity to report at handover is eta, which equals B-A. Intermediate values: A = 10.61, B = 10.54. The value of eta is -0.07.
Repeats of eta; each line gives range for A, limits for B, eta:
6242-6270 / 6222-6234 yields -0.01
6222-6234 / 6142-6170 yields 0.04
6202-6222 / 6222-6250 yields 0.05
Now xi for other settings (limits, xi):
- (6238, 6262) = 11.3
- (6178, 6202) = 11.2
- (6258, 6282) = 11.0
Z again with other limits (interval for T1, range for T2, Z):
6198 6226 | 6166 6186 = 1.85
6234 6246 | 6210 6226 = 1.48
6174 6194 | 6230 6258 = 1.69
